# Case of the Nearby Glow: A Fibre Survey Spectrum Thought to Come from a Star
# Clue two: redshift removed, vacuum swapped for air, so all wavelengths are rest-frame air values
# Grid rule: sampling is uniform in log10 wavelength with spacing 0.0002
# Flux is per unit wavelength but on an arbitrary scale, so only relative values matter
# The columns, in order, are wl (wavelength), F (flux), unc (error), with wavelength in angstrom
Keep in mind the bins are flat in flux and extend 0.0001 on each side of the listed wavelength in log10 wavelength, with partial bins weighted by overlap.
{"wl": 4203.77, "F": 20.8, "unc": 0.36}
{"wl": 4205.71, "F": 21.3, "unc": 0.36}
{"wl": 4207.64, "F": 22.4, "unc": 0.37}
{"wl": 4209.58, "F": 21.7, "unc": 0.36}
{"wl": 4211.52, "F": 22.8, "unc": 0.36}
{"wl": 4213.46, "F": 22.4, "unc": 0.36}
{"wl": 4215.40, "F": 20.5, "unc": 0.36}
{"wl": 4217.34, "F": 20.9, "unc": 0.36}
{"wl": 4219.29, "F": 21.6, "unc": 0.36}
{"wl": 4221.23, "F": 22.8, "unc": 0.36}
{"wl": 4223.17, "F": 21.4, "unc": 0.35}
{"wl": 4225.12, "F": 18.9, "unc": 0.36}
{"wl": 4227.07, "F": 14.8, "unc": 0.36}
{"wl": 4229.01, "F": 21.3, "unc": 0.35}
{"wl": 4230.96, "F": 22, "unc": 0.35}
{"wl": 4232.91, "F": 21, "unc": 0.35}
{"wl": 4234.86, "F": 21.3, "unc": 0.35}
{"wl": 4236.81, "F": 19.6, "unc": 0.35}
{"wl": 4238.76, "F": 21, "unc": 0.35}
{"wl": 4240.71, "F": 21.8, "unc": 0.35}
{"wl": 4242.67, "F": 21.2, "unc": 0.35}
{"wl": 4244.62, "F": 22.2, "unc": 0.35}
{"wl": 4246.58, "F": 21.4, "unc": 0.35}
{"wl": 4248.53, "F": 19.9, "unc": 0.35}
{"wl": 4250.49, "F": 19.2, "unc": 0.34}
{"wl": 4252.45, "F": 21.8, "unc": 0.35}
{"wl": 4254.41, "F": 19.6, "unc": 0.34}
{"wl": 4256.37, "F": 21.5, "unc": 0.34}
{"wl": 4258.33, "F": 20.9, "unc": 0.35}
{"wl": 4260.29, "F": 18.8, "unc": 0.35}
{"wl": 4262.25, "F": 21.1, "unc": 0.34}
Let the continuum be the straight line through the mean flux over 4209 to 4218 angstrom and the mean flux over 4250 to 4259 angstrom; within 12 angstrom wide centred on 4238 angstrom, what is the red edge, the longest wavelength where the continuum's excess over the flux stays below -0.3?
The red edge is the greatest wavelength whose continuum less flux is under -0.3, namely 4240.71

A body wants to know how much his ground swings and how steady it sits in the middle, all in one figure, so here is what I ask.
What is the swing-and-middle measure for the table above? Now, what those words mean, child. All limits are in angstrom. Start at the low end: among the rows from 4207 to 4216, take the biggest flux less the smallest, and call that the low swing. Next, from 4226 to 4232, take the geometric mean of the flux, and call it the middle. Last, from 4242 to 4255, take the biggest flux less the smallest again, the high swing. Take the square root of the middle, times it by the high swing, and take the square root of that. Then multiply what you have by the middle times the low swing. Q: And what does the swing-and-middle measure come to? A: 159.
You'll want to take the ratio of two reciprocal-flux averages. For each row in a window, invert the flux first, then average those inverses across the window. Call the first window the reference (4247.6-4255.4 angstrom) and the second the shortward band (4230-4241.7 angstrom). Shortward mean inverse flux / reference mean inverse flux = 0.95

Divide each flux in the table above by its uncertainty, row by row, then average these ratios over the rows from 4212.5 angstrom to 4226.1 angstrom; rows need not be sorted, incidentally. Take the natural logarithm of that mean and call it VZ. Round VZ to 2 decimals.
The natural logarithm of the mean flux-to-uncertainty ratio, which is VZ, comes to 4.08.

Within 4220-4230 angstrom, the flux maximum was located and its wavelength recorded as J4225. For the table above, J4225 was 4221.23 angstrom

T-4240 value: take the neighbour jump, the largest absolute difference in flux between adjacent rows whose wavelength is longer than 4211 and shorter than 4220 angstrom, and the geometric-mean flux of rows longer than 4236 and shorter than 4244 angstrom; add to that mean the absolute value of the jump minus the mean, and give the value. 39.9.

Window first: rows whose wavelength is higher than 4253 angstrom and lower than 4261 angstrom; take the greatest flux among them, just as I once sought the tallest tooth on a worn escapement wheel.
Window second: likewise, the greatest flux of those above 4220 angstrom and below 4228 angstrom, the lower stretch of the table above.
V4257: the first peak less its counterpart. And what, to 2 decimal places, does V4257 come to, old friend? -1.30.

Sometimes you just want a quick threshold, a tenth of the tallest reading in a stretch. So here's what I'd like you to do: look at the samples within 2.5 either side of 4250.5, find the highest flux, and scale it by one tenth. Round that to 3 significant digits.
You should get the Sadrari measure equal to 2.18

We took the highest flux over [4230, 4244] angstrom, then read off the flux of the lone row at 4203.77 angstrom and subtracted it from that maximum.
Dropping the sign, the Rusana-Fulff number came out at 1.2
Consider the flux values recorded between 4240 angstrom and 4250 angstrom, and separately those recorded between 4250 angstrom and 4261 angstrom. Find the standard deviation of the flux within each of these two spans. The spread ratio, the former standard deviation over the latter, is 0.7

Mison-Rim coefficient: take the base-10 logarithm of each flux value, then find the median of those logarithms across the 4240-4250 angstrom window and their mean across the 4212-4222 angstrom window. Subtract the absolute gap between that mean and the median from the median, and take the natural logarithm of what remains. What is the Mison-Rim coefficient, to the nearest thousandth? 0.282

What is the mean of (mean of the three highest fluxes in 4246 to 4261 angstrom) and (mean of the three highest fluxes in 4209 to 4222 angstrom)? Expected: 22.1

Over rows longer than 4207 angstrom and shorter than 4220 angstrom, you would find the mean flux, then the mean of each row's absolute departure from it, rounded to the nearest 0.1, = 0.7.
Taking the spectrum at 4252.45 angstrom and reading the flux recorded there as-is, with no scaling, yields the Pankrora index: 21.8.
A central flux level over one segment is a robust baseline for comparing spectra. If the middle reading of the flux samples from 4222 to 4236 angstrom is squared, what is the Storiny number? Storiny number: 454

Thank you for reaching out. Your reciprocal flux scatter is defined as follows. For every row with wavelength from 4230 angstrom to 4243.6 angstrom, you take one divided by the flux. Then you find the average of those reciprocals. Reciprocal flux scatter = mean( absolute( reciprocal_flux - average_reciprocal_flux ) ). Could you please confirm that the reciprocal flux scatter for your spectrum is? 0.0012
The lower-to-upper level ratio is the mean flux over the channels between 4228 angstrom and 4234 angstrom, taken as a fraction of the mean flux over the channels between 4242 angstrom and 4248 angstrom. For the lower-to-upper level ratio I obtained 0.99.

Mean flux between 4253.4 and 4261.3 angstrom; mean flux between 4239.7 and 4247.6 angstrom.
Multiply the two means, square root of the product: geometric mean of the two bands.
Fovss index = 20.9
